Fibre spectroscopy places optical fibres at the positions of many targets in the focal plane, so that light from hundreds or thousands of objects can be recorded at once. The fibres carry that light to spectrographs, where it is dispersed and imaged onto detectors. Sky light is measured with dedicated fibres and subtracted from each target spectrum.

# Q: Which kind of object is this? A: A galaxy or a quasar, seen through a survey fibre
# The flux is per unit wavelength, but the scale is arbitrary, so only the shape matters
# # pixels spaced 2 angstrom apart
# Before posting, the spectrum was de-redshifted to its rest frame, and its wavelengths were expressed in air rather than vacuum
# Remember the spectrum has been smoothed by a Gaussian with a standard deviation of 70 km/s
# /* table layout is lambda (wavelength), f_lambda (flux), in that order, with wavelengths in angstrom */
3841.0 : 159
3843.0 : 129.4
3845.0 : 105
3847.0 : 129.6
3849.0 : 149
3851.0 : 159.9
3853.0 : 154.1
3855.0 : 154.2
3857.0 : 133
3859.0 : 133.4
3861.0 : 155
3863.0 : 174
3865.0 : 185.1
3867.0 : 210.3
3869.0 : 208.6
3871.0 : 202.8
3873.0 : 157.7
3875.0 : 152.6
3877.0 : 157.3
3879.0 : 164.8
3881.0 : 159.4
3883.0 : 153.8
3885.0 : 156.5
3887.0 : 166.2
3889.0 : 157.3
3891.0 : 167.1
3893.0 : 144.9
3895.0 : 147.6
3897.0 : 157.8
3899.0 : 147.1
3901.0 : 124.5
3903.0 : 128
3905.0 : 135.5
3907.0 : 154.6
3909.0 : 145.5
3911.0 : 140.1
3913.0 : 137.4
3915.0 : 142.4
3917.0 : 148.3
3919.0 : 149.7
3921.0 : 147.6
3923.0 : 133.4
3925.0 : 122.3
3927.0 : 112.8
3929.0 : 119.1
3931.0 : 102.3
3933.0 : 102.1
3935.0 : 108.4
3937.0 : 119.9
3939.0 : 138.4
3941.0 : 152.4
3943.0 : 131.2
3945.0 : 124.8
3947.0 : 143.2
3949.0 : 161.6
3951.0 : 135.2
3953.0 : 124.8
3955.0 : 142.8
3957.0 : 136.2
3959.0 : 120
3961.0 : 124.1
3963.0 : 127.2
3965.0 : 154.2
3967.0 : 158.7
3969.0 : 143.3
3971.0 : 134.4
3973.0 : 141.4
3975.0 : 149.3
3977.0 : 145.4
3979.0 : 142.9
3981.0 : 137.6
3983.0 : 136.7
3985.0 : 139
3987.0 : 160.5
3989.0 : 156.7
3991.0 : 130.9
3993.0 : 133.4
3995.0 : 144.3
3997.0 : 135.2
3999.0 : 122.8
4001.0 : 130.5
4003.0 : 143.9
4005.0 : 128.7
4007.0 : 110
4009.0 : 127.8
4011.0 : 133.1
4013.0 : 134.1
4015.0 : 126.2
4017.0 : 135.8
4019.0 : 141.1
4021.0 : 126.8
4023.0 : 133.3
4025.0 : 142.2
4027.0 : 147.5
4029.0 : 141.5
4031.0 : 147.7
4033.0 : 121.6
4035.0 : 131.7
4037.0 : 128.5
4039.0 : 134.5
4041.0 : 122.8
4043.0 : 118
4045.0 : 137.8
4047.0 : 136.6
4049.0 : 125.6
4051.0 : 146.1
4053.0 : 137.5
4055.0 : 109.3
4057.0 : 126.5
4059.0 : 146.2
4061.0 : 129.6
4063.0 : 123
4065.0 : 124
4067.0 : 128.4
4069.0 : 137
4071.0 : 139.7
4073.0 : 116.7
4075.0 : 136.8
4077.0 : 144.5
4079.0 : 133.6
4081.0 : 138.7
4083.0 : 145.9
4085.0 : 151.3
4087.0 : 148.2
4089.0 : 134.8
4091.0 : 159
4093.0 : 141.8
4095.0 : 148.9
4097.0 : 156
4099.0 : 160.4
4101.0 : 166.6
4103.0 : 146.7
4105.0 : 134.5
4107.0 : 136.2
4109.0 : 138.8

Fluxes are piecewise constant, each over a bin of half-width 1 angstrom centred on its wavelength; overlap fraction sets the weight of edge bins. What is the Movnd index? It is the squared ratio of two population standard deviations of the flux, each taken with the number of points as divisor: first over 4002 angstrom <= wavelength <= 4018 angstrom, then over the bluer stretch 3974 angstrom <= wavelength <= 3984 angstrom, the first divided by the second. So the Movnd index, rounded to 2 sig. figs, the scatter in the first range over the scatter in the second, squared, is 3.7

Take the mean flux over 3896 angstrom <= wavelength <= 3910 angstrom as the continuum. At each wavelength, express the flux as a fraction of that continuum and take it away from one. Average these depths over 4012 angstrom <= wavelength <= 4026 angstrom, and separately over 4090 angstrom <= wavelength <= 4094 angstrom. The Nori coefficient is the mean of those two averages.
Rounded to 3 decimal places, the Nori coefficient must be -0.003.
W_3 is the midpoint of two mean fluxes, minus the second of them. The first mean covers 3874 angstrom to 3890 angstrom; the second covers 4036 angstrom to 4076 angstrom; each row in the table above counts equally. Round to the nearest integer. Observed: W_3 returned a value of 14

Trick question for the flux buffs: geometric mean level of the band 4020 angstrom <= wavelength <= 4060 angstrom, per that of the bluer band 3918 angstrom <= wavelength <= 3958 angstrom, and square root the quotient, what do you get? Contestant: 1.01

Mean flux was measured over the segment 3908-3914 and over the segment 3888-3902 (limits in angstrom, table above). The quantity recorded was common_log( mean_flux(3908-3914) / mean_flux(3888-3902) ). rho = -0.025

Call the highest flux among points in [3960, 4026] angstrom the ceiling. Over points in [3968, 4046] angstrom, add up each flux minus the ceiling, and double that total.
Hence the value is -1921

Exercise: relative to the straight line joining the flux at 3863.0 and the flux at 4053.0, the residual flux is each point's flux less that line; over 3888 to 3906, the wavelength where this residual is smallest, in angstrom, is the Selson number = 3901.0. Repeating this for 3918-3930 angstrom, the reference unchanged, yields 3927.0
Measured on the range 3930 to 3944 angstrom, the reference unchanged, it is 3931.0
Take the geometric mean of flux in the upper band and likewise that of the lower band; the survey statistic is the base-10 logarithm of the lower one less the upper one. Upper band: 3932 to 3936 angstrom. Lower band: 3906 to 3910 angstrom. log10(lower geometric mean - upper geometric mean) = 1.7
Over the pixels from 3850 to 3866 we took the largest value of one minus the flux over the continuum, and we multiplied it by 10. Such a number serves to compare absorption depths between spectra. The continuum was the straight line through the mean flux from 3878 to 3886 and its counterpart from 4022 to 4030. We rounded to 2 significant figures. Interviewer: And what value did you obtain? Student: 1.8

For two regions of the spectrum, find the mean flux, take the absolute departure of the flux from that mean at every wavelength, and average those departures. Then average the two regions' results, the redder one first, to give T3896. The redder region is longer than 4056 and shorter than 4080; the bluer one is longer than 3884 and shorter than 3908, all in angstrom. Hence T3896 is 9.2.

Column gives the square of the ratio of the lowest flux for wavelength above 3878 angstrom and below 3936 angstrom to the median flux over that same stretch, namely 0.5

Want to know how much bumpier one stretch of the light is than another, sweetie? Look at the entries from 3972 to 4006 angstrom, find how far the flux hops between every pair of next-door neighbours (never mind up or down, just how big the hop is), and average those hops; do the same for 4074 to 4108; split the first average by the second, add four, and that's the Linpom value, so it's 4.95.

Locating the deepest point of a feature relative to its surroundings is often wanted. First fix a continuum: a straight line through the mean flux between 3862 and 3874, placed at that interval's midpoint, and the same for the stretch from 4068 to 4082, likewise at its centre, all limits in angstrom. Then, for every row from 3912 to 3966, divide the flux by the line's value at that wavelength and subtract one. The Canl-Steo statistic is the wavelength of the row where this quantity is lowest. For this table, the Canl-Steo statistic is 3931.0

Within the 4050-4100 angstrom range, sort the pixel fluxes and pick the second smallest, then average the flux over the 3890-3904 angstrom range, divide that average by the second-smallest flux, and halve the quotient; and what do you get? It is 0.62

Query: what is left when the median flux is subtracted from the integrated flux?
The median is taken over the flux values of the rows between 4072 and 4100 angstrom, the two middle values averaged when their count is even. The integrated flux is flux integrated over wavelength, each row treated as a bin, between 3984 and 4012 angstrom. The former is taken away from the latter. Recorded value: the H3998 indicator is 3648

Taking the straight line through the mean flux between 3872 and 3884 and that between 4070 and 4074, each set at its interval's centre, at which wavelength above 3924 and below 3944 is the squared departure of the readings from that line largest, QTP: 3931.0 angstrom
